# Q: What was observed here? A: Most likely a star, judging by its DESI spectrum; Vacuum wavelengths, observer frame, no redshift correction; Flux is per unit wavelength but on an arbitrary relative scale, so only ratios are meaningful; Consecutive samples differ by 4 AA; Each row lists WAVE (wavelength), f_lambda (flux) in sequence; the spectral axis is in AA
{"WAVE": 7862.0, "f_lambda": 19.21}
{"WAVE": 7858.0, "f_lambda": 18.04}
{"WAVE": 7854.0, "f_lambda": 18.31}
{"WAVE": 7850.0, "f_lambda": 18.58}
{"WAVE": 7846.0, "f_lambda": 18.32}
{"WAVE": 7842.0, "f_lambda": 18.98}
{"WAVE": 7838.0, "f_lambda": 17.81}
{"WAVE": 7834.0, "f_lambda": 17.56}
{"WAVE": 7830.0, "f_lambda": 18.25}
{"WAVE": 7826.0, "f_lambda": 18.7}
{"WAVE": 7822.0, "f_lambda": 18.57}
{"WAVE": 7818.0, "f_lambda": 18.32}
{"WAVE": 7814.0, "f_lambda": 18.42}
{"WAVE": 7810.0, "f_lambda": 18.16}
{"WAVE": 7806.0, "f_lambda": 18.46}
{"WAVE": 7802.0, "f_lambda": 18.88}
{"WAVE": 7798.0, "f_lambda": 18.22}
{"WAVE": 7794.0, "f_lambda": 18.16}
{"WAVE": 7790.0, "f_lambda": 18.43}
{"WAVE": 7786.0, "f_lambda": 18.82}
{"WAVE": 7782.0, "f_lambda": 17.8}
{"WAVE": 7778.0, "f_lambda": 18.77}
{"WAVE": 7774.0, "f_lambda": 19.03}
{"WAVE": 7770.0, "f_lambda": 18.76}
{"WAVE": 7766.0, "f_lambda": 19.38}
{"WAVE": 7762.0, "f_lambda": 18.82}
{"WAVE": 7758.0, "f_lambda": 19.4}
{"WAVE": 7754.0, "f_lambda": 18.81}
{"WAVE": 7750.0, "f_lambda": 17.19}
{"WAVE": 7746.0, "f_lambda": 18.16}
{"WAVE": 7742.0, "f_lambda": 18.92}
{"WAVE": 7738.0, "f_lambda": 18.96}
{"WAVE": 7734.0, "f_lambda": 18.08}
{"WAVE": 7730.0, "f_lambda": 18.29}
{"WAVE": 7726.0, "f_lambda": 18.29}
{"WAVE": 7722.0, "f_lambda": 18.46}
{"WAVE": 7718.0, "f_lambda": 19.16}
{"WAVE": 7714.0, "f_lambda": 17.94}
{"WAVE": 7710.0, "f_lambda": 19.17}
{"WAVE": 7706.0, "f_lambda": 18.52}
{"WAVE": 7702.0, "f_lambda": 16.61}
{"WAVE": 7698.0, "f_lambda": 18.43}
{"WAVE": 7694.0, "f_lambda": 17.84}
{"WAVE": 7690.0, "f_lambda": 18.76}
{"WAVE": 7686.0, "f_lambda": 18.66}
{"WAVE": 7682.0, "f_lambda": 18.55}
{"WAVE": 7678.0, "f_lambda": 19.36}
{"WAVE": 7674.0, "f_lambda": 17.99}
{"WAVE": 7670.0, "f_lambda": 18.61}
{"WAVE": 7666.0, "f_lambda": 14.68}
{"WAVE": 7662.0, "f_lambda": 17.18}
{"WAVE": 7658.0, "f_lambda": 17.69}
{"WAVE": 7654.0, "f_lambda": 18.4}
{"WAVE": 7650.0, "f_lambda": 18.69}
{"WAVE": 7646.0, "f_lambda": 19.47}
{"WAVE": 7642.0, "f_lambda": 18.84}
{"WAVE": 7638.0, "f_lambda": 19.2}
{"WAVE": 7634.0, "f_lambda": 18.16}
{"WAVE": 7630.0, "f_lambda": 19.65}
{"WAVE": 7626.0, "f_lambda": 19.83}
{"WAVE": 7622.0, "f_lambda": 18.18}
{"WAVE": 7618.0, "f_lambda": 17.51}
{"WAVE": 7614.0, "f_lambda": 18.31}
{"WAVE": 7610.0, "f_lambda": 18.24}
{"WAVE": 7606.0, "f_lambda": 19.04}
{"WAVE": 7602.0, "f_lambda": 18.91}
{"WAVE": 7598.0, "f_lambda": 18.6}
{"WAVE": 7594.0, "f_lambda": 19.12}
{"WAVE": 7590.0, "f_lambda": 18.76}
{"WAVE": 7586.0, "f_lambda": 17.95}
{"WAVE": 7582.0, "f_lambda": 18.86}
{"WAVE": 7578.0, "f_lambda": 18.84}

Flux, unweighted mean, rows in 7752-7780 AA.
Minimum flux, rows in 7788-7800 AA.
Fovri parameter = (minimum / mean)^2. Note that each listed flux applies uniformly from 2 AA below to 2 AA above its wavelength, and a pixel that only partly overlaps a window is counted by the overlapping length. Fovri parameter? 0.91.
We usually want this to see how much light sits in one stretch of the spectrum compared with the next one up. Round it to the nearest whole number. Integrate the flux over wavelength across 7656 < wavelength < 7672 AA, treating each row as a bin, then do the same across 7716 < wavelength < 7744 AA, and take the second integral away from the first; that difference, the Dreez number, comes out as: -248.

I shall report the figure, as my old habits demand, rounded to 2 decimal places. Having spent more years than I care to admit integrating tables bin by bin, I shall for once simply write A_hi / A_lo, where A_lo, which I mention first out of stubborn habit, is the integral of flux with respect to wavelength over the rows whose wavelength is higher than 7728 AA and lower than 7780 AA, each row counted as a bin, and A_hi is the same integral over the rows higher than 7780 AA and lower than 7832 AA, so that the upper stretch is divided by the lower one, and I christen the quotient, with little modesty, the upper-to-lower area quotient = 0.99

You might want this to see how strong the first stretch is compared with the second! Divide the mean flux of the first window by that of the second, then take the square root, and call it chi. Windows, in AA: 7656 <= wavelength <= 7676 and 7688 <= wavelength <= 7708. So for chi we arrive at 0.98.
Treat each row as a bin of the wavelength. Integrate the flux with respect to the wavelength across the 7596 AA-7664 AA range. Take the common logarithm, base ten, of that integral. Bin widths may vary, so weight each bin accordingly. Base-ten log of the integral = 3.102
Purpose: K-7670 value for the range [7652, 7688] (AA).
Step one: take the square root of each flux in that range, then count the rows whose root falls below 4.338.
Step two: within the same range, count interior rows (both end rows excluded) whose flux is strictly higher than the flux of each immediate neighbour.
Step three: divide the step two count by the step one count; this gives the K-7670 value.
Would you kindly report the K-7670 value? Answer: 0.25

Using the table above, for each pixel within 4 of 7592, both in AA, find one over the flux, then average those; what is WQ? 0.0528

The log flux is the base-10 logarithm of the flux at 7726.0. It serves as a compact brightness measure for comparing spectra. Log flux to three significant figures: 1.26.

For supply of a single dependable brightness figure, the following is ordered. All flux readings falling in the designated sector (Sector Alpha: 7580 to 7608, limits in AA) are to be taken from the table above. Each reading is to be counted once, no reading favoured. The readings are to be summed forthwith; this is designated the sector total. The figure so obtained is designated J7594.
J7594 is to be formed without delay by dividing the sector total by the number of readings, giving 18.7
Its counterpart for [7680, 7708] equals 18.2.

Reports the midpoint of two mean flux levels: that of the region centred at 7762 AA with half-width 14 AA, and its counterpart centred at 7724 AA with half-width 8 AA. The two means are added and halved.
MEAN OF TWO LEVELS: 18.7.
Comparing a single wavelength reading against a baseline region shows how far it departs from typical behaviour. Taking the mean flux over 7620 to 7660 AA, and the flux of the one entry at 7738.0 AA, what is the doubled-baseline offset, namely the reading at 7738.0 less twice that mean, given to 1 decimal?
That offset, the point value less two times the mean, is -18.7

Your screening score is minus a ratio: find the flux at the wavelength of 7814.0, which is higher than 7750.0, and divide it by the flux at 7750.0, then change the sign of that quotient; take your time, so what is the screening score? -1.07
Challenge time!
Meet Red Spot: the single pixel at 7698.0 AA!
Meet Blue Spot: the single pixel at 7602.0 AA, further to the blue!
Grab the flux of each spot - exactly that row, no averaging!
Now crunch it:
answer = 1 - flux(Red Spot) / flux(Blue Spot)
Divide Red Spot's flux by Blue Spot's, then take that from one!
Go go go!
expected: 0.025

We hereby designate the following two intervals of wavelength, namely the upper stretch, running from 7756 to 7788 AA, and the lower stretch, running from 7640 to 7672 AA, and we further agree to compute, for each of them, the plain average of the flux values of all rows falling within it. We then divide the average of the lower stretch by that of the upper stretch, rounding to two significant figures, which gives 0.95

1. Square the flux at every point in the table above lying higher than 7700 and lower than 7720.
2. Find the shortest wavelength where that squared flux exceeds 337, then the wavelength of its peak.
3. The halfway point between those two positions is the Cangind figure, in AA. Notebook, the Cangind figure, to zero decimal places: 7708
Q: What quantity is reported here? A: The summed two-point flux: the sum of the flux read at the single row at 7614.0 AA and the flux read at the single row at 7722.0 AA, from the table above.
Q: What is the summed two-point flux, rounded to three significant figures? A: 36.8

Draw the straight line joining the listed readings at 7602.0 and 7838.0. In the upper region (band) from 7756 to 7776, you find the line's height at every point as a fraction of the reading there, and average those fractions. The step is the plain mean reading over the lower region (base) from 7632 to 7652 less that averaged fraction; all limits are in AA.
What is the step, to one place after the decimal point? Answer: 17.9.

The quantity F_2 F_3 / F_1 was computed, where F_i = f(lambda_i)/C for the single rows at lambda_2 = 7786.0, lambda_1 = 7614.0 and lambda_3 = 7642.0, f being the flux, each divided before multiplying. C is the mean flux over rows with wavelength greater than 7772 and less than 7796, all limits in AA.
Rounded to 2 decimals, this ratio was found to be 1.05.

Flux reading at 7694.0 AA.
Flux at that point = 17.84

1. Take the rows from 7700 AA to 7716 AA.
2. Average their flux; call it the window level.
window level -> 18.1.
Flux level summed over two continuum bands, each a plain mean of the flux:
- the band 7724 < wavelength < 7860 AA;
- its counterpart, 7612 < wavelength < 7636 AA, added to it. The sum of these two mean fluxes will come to 37.1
